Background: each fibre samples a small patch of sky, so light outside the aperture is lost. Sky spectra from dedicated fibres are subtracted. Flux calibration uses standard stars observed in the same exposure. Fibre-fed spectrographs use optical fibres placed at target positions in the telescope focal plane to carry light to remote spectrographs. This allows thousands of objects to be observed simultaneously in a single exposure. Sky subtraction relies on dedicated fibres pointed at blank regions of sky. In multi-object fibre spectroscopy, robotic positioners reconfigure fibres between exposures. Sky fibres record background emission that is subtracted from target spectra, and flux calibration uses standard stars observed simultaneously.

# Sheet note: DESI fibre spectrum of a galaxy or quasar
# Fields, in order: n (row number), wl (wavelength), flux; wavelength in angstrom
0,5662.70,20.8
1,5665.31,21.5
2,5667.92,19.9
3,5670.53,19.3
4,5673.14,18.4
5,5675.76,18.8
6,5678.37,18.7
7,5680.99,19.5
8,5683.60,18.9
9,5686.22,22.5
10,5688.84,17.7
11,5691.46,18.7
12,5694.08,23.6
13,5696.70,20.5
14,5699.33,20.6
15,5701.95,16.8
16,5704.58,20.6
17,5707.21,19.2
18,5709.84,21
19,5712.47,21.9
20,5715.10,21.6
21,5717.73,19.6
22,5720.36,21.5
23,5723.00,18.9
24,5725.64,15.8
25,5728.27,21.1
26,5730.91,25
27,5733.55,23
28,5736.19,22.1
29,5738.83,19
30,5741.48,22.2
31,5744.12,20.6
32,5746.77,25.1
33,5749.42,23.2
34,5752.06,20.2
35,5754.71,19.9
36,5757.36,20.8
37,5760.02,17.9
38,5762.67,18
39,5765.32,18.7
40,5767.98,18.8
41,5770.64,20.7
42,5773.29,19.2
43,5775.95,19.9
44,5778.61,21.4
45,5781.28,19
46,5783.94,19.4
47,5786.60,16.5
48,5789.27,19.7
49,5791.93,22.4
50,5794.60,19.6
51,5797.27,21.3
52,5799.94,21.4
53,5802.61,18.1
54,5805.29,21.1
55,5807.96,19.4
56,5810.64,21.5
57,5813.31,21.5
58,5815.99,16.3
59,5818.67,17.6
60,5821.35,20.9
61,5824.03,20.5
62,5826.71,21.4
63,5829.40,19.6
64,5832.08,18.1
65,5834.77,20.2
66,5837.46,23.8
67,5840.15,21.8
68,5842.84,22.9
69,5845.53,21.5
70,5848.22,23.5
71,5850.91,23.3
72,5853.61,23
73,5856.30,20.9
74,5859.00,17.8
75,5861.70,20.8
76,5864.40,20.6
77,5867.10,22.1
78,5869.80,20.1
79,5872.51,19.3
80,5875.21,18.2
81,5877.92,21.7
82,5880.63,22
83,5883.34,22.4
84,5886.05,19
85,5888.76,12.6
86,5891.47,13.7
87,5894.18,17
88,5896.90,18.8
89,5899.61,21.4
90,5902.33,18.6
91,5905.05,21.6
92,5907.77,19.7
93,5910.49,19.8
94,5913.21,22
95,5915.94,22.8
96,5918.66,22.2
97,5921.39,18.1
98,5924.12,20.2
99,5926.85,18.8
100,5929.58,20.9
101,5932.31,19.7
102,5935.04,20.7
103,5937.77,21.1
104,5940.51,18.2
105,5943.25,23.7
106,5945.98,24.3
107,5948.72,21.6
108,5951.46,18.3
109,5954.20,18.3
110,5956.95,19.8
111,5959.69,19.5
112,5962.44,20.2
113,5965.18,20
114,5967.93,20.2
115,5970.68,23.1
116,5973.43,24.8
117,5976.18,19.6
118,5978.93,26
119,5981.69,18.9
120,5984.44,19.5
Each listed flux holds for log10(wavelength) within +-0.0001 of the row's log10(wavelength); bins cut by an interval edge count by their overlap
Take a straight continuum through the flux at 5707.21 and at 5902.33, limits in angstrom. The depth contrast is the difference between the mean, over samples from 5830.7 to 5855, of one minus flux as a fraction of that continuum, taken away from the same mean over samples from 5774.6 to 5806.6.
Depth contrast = 0.117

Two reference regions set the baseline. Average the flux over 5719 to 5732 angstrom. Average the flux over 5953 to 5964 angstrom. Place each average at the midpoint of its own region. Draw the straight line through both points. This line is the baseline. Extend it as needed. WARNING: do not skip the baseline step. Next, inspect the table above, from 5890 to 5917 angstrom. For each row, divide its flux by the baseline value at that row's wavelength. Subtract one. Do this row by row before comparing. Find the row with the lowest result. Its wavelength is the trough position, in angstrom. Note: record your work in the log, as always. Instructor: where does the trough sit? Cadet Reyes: 5891.47 angstrom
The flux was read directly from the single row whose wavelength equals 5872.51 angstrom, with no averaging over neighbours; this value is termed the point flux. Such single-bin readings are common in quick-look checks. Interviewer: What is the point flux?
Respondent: 19.3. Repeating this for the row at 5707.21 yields 19.2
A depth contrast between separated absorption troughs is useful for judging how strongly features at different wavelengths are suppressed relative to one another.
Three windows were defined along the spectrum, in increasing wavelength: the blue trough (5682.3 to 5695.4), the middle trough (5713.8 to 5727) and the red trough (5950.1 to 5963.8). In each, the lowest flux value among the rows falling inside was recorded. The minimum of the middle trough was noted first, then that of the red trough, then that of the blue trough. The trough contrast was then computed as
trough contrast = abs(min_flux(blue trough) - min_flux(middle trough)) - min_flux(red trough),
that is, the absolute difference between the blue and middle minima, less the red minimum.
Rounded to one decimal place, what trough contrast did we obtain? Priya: -16.4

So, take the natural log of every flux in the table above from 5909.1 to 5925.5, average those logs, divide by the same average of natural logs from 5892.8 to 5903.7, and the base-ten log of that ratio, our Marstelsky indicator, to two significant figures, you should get 0.014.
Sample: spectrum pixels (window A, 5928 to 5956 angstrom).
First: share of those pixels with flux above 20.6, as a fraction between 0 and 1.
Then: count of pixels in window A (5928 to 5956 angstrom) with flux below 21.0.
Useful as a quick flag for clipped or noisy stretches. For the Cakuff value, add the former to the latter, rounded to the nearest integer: 7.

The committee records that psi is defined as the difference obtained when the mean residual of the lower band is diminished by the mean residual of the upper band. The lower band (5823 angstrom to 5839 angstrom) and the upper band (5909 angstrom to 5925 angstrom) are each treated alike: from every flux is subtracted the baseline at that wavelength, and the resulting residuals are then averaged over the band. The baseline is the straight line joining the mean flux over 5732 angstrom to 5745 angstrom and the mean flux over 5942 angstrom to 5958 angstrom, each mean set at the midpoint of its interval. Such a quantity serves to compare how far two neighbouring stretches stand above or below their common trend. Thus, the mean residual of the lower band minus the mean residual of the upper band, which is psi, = -0.4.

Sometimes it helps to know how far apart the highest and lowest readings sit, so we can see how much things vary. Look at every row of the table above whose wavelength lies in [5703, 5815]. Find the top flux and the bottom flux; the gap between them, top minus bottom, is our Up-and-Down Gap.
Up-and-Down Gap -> 9.3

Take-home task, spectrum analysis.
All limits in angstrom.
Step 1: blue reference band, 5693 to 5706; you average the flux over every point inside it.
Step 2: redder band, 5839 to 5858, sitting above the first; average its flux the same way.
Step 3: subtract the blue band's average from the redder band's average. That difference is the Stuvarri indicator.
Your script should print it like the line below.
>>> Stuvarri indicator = 2.0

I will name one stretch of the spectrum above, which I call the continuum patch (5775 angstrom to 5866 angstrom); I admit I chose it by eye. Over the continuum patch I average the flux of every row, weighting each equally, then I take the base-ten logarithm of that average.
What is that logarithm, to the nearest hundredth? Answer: 1.31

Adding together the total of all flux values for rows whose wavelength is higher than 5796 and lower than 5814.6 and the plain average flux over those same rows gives 165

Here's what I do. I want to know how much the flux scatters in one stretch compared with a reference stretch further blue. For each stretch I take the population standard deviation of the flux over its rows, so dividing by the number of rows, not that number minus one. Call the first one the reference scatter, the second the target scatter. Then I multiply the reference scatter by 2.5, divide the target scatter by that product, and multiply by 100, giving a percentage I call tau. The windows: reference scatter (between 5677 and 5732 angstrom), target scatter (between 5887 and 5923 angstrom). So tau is 57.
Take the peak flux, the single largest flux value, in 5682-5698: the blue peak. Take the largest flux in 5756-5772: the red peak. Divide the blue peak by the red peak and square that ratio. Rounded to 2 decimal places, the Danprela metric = 1.29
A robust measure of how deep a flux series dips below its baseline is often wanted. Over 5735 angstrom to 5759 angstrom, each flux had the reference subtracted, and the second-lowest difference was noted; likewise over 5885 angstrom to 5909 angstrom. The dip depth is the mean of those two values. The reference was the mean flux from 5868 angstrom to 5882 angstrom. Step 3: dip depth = -3.5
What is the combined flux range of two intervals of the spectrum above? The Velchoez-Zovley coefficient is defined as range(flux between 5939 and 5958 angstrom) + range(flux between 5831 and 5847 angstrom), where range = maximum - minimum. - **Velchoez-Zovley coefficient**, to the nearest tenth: 11.8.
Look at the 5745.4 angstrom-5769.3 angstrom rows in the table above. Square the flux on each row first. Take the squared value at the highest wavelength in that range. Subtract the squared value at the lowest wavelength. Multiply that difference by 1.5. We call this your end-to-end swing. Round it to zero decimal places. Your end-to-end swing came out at -415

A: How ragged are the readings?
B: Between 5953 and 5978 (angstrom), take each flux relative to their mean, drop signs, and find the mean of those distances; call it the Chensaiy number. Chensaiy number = 1.48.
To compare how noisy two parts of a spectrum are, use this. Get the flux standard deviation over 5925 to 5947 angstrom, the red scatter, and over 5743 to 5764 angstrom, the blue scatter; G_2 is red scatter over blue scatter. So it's 0.88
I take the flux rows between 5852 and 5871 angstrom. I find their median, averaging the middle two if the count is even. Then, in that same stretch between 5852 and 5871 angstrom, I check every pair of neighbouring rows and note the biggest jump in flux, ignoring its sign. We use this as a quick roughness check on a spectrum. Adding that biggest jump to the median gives 23.9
